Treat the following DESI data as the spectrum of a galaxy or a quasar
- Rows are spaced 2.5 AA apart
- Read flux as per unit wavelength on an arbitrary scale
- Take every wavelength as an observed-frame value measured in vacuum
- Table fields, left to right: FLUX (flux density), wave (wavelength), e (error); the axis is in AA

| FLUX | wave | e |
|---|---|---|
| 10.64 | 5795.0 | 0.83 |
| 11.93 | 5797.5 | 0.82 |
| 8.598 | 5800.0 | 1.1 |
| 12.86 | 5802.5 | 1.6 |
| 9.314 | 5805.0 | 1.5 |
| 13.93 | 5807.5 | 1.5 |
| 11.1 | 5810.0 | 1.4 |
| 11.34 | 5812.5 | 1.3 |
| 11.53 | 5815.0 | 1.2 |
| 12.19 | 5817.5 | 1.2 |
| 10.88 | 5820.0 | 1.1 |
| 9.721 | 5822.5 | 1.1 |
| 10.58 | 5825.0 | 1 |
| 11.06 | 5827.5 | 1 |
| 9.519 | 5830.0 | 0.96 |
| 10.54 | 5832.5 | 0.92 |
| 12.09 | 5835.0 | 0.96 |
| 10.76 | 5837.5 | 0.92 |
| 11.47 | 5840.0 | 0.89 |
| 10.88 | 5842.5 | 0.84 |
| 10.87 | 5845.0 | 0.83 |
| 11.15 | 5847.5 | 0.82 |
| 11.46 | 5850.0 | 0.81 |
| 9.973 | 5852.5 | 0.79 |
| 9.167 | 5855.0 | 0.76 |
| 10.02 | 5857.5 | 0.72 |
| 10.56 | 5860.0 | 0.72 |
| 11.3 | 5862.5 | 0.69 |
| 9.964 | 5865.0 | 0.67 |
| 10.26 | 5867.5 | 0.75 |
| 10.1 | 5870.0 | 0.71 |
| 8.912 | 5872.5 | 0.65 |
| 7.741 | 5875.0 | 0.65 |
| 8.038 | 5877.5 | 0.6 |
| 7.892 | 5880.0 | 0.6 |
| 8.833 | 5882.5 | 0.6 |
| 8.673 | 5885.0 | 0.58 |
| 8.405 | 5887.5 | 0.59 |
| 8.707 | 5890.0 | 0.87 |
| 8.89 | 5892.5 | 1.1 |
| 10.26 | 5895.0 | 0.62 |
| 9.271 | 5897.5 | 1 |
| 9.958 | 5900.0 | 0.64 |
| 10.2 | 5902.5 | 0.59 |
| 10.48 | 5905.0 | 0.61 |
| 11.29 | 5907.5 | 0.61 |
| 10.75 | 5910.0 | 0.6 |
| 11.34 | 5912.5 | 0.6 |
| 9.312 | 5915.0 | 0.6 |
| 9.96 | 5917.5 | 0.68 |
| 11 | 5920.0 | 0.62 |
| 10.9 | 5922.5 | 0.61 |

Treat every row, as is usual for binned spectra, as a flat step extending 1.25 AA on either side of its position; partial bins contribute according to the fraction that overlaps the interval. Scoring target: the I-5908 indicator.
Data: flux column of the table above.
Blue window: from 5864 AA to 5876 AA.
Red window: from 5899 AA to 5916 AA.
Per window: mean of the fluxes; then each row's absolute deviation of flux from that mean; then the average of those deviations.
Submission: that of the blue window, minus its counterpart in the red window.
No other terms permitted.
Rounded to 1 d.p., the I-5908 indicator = 0.3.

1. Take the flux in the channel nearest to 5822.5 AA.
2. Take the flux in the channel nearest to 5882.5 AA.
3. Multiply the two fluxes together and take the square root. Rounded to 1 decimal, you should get 9.3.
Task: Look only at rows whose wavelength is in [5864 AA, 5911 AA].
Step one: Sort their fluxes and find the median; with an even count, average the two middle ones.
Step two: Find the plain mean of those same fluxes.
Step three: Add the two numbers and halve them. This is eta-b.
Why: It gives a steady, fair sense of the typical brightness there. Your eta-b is 9.3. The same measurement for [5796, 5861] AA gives 10.9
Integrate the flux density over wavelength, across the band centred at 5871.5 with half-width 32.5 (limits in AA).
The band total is 632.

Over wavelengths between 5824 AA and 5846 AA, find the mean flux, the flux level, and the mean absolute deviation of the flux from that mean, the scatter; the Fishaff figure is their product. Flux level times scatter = 5.0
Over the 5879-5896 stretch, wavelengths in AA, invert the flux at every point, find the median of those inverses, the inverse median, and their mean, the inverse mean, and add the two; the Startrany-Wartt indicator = 0.229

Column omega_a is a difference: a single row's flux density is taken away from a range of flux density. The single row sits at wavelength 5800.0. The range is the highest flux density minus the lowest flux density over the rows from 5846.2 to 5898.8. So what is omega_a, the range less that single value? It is -4.9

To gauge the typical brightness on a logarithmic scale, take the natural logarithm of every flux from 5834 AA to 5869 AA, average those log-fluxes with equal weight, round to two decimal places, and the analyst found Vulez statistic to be 2.37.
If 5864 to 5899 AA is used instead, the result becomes 2.19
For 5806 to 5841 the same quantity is 2.41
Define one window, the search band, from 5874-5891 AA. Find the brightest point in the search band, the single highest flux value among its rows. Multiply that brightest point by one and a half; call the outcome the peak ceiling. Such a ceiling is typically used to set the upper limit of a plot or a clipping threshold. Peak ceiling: 13.2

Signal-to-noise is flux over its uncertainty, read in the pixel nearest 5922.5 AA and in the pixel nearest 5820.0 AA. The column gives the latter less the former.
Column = -8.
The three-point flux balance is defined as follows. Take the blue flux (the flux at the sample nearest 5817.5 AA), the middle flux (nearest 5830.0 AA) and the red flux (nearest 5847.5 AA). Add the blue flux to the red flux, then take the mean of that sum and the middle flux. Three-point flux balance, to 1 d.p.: 16.4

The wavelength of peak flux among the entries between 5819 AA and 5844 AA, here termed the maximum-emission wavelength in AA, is 5835.0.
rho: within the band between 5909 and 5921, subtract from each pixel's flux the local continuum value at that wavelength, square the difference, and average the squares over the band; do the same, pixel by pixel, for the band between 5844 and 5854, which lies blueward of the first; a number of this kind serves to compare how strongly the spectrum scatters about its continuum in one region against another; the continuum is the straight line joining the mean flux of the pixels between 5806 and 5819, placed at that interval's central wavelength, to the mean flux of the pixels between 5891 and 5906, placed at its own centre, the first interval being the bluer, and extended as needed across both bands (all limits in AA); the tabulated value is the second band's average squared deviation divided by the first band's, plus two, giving 2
